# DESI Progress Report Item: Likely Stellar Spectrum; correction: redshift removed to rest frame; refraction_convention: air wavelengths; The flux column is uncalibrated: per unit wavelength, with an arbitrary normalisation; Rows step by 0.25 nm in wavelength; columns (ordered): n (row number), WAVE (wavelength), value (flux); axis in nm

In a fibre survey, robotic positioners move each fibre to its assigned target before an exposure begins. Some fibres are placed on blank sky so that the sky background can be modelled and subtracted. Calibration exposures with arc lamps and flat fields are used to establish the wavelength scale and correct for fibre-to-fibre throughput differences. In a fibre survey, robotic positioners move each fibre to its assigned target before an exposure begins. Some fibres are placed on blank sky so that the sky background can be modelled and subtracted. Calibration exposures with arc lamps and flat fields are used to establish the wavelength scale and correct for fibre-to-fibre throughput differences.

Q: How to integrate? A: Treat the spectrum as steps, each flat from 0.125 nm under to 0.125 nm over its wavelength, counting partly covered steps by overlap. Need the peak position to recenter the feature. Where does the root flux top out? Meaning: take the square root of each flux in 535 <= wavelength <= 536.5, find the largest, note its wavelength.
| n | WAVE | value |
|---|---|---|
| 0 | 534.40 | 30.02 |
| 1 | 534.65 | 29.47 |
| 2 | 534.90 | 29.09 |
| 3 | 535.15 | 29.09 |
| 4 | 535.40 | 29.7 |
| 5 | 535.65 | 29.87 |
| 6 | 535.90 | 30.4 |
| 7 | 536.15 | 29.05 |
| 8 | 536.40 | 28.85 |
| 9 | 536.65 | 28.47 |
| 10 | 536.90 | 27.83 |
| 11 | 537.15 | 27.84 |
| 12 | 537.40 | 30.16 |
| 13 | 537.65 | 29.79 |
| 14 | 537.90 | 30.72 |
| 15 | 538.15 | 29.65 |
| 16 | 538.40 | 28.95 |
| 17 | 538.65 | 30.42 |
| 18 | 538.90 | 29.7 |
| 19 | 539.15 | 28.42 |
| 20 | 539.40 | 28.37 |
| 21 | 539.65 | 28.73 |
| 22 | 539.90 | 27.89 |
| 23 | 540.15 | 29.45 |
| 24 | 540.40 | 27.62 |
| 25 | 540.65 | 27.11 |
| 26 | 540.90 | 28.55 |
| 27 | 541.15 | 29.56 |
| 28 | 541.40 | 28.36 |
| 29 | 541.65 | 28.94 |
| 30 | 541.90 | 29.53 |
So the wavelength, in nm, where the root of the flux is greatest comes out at 535.90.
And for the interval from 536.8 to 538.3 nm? 537.90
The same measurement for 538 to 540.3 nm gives 538.65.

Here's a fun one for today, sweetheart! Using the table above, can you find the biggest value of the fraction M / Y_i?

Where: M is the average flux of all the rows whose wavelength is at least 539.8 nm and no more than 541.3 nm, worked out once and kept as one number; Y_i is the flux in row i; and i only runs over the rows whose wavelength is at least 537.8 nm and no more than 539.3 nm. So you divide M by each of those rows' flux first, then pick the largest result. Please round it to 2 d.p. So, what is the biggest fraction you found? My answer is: 1.00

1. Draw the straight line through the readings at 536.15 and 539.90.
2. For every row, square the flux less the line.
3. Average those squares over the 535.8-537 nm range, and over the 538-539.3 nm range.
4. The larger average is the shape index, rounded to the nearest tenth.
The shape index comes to 1.8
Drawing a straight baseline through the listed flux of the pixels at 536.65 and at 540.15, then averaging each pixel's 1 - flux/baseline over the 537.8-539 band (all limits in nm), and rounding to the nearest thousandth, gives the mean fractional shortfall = -0.032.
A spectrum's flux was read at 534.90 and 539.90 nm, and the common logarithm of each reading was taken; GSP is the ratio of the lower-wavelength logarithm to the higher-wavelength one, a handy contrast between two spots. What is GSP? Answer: 1.01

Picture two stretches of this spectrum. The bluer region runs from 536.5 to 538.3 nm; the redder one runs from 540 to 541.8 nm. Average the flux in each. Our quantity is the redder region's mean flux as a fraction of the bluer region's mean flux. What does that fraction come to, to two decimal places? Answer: 0.98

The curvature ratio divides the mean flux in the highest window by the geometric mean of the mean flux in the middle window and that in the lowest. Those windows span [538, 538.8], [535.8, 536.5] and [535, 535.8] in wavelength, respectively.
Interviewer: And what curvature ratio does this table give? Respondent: 1.01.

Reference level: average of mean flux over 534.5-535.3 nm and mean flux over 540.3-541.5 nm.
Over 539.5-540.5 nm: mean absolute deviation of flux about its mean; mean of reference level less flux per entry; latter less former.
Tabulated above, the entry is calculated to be -0.36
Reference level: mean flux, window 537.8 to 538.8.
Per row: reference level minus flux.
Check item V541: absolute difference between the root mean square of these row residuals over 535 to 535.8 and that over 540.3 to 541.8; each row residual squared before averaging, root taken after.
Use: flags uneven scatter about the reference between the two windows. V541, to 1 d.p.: 1.3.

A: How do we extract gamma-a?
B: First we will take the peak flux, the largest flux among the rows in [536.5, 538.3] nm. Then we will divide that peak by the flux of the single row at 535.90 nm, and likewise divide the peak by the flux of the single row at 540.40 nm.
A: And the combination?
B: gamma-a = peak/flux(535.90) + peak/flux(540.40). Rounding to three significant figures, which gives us 2.12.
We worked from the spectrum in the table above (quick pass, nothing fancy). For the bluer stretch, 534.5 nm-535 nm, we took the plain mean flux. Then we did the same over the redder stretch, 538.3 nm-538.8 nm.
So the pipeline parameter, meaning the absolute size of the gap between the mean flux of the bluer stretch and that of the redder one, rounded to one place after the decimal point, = 0.4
